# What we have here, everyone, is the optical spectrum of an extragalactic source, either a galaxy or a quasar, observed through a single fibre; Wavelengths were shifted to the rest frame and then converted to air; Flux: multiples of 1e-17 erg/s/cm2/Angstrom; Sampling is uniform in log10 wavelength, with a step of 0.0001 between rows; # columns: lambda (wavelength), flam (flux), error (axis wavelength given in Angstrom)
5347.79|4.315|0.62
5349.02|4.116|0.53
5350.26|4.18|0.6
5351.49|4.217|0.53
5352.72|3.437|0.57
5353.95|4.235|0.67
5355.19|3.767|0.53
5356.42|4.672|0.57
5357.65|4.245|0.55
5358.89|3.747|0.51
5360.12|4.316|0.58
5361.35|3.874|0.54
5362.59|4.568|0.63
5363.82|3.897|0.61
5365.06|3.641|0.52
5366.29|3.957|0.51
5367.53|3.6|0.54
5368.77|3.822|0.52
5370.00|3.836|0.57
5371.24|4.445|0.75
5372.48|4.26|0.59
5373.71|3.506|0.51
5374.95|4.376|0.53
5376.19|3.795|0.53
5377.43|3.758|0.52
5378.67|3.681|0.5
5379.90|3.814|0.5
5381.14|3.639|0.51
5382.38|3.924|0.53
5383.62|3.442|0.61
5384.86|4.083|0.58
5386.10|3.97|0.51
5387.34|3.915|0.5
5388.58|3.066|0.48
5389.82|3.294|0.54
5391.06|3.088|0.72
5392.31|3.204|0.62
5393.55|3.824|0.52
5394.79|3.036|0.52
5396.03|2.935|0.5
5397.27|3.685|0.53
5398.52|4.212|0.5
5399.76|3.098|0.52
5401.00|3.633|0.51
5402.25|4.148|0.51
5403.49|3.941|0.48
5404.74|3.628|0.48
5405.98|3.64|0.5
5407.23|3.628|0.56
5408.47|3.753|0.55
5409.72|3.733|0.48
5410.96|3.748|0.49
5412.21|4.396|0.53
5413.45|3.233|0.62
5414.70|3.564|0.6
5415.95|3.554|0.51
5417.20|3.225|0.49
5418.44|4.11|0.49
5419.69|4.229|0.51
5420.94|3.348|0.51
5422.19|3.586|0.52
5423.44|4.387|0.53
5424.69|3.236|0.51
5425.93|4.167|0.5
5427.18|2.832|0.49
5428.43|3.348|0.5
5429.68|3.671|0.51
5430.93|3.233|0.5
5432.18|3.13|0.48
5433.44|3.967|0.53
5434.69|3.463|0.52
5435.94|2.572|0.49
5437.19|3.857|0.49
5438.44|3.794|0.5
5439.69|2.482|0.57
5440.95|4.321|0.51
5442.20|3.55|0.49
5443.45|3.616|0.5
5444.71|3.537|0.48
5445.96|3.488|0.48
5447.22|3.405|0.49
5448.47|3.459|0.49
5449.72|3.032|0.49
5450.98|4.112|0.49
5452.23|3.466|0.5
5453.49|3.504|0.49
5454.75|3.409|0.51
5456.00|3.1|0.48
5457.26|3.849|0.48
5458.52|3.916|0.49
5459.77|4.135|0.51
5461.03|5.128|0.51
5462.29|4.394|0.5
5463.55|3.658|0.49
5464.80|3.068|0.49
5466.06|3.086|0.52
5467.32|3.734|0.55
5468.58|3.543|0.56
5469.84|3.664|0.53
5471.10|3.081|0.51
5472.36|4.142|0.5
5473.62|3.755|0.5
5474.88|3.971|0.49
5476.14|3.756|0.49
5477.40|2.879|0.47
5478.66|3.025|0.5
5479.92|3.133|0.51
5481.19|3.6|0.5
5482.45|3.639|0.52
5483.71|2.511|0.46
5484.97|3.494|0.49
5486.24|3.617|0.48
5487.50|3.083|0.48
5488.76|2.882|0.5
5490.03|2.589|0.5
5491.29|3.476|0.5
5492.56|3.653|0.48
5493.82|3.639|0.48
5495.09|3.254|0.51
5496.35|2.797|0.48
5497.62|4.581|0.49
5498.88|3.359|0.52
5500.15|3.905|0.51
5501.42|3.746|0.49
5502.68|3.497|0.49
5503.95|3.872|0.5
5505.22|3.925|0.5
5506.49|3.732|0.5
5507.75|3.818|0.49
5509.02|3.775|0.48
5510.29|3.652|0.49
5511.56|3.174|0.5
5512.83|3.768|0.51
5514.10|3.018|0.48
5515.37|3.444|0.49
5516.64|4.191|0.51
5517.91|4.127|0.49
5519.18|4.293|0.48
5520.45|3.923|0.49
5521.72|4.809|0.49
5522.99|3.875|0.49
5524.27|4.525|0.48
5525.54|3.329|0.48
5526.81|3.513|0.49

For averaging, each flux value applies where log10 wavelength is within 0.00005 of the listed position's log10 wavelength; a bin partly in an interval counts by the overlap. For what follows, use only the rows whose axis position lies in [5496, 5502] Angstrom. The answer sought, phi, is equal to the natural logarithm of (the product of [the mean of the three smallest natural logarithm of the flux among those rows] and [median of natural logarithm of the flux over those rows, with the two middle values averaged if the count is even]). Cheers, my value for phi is 0.45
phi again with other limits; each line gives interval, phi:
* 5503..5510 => 0.58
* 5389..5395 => 0.28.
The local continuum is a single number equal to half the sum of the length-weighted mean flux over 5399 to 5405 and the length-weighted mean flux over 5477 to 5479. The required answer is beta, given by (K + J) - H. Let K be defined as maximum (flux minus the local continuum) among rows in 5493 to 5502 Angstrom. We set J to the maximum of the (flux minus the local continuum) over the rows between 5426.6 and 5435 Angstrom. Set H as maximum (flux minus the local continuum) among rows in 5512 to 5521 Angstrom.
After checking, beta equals 0.9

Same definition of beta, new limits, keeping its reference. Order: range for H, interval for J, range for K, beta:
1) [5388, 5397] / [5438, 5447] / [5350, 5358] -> 1.8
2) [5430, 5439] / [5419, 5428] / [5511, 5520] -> 1.4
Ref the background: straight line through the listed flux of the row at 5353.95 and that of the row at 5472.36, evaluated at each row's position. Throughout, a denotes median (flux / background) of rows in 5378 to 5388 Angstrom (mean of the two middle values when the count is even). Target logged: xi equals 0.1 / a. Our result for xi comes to 0.109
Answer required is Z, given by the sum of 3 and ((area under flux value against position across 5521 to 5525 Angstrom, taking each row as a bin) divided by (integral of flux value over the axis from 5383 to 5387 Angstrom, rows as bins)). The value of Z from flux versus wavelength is 4.1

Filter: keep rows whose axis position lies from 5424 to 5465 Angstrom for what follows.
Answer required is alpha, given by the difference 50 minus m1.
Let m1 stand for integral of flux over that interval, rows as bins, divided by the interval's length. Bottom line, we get 46.4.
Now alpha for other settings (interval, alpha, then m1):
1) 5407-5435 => 46.4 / 3.63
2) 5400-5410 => 46.3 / 3.74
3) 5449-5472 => 46.3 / 3.66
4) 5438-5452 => 46.5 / 3.52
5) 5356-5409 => 46.2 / 3.78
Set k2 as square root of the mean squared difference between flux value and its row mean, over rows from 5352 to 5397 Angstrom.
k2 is 0.428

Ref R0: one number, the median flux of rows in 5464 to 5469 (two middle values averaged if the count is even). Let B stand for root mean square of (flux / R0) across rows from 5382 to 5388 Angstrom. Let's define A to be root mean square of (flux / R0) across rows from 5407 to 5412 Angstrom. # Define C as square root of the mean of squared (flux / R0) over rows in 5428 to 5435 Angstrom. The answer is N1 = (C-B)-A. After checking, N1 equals -1.24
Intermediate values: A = 1.12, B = 1.17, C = 1.05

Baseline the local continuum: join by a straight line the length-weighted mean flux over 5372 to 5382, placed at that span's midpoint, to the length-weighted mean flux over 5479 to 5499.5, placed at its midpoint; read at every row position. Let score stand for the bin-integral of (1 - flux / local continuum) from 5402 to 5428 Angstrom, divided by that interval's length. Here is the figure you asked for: -0.009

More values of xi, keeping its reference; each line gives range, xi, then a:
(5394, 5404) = 0.115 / 0.87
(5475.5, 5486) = 0.125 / 0.80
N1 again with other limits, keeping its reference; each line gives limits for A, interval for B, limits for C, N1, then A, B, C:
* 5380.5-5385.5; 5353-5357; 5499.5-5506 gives -1.28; 1.14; 1.28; 1.14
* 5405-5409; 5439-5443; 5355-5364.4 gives -0.92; 1.11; 1.07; 1.25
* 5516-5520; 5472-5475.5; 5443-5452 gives -1.40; 1.27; 1.19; 1.07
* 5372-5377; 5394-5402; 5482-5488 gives -1.26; 1.21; 1.04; 0.99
